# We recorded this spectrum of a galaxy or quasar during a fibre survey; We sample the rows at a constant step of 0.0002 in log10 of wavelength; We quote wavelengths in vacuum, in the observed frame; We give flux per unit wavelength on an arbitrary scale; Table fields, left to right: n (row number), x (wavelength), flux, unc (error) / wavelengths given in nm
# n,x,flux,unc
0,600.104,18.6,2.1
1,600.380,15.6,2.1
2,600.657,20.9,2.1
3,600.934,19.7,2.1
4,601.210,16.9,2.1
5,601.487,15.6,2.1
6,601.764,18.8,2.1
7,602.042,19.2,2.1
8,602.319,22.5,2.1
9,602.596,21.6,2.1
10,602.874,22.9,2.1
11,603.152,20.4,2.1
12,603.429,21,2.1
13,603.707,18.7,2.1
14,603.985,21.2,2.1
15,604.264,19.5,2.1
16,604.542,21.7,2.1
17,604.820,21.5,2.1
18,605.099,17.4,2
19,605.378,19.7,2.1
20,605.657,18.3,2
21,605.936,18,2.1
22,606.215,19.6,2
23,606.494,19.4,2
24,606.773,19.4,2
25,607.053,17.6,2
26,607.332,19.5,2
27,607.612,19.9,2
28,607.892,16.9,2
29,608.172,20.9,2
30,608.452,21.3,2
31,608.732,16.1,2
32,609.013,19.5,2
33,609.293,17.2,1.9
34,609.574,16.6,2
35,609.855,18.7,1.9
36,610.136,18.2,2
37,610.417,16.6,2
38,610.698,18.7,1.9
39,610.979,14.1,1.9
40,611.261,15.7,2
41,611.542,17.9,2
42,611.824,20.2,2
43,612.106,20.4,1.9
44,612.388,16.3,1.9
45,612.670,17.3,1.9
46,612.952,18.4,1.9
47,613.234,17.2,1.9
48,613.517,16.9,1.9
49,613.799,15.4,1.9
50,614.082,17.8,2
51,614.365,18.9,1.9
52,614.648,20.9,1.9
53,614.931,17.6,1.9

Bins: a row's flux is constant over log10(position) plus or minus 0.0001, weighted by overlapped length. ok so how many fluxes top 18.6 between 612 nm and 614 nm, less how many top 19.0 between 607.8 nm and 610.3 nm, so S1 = -2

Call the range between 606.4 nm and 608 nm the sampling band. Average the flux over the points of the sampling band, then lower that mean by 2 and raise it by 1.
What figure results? 17.8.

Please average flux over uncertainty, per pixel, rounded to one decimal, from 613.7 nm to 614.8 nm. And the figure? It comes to 9.5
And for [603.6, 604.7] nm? 9.7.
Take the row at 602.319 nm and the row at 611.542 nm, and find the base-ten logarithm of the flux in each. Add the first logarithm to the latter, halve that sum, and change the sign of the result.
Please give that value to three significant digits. -1.30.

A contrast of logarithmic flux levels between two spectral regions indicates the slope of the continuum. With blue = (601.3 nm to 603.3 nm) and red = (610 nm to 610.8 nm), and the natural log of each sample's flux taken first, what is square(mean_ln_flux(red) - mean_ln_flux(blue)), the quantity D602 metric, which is 0.013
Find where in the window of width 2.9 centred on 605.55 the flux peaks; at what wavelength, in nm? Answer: 604.542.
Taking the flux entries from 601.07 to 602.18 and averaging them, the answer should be 17.6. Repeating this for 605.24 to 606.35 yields 18.9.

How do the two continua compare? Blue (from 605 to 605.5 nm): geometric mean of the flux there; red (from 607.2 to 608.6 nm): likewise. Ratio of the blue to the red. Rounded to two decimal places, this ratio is 0.94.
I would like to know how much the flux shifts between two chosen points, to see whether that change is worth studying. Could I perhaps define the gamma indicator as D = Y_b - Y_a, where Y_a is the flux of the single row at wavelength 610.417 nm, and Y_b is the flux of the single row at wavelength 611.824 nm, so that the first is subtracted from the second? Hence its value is 3.6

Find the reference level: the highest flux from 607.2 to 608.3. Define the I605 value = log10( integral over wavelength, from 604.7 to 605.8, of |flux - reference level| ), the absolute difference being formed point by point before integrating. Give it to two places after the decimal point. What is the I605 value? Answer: 0.34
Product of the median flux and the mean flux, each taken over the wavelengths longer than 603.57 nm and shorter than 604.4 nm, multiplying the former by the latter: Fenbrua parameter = 386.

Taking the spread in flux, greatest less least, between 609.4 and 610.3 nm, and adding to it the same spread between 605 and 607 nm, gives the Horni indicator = 4.4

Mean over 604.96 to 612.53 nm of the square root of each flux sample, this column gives 4.27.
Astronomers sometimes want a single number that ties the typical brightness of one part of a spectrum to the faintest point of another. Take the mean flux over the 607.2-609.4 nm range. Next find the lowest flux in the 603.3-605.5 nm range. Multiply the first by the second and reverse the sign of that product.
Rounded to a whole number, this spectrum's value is -329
